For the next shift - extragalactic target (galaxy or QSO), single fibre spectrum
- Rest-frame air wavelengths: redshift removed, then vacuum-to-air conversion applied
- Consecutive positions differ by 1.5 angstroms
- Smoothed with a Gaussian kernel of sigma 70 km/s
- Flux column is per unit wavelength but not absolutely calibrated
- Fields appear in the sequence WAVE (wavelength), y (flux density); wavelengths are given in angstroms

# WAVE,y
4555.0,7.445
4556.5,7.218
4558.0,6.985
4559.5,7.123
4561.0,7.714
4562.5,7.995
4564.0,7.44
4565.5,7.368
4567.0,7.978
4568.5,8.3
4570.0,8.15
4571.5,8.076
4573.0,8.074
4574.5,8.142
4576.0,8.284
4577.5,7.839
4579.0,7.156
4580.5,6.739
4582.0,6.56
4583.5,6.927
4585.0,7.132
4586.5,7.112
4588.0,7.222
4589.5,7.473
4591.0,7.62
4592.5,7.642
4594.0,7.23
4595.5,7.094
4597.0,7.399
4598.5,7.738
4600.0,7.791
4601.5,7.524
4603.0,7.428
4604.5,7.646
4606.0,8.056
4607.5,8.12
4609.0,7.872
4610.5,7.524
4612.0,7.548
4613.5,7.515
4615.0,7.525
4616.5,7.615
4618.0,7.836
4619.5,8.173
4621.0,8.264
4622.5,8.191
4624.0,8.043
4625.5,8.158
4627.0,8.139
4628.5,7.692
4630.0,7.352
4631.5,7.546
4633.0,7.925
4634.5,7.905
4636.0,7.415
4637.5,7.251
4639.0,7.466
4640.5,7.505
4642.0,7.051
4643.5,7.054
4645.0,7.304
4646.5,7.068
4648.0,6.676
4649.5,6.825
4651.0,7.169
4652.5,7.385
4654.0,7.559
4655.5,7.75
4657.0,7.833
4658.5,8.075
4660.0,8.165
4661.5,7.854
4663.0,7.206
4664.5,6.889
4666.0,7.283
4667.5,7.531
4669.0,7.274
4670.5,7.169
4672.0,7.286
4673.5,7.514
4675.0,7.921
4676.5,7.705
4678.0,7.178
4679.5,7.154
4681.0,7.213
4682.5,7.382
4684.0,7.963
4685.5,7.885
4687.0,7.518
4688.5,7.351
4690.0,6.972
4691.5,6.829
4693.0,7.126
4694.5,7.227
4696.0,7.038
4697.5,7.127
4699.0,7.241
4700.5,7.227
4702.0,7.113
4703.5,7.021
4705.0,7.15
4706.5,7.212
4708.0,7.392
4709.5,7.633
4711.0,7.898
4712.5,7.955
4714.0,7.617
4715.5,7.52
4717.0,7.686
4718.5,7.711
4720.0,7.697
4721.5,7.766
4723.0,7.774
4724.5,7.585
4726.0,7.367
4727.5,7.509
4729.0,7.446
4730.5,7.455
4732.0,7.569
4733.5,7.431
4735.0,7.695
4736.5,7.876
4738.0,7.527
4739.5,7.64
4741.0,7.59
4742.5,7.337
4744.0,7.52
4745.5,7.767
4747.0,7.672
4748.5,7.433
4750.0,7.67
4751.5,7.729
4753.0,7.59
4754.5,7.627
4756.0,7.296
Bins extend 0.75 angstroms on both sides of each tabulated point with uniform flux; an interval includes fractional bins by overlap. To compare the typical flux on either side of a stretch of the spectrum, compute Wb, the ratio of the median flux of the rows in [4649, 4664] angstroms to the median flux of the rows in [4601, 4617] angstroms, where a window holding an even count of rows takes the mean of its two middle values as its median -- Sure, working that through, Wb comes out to 1.014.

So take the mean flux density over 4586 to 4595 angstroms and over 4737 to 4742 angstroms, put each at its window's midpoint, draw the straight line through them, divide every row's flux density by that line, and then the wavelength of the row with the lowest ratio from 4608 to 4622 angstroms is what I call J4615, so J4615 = 4613.5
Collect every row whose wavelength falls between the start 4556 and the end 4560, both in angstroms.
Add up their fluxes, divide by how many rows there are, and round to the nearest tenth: 7.1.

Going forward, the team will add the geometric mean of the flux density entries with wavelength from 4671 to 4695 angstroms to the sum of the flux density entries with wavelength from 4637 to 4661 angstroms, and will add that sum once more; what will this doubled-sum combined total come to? 244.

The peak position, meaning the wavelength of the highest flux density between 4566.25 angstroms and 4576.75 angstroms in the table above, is 4568.5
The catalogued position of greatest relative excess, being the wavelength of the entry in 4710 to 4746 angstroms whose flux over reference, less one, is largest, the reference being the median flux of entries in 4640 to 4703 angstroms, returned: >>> 4712.5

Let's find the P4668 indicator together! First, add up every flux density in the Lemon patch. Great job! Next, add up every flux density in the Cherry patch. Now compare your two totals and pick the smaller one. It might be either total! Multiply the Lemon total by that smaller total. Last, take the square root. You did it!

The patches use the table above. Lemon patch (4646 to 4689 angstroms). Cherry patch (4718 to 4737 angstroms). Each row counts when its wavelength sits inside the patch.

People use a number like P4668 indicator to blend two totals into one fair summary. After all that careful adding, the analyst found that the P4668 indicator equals 146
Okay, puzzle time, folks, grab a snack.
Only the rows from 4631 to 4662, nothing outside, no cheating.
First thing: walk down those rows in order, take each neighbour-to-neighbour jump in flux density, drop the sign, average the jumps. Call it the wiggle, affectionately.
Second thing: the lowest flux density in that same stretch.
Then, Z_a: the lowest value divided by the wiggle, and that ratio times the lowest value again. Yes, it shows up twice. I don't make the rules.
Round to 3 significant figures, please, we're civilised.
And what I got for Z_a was 201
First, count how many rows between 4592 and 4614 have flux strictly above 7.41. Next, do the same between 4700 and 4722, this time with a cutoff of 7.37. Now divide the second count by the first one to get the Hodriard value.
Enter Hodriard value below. 0.83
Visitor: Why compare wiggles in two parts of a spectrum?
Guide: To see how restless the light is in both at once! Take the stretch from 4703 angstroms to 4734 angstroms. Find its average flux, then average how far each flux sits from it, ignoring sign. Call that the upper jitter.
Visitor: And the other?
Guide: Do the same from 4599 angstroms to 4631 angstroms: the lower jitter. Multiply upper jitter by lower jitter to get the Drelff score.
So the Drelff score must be 0.048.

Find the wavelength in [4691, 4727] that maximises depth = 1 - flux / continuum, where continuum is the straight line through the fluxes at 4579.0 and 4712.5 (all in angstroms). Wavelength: 4691.5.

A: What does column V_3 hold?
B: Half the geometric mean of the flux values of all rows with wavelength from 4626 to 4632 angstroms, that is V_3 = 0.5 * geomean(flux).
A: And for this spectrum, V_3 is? 3.84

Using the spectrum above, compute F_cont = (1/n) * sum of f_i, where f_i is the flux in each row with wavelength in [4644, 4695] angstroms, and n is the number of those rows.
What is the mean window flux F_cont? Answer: 7.4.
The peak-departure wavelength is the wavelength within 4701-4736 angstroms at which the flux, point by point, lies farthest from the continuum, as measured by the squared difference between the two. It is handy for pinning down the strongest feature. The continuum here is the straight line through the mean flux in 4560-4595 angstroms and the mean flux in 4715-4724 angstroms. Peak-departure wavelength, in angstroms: 4703.5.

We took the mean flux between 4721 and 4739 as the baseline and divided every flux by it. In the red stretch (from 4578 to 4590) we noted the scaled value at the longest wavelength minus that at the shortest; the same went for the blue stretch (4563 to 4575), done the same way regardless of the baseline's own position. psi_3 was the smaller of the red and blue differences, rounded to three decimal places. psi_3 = 0.042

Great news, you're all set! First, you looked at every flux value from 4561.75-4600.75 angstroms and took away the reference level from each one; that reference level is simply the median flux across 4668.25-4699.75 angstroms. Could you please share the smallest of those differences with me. -0.7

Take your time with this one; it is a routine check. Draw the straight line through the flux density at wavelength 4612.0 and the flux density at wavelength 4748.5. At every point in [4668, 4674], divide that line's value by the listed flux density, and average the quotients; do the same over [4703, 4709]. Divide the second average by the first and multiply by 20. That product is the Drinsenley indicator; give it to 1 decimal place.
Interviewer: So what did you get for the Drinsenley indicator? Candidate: 20.2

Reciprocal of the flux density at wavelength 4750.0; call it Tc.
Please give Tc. 0.130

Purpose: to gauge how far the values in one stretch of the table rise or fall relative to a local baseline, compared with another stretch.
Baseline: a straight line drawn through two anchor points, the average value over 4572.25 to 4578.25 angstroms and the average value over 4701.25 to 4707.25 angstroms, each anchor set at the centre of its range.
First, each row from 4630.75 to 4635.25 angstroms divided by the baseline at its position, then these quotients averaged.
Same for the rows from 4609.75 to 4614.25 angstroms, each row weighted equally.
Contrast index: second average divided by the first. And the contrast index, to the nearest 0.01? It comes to 0.95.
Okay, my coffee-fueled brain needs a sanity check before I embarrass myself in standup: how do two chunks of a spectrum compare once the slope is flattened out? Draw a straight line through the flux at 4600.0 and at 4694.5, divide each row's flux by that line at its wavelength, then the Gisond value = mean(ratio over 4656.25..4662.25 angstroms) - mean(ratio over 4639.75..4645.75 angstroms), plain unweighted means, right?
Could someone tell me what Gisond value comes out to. 0.11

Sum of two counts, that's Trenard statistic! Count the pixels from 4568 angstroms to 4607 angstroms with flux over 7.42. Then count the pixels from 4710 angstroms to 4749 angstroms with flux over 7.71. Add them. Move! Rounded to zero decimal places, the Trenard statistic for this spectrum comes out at 23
